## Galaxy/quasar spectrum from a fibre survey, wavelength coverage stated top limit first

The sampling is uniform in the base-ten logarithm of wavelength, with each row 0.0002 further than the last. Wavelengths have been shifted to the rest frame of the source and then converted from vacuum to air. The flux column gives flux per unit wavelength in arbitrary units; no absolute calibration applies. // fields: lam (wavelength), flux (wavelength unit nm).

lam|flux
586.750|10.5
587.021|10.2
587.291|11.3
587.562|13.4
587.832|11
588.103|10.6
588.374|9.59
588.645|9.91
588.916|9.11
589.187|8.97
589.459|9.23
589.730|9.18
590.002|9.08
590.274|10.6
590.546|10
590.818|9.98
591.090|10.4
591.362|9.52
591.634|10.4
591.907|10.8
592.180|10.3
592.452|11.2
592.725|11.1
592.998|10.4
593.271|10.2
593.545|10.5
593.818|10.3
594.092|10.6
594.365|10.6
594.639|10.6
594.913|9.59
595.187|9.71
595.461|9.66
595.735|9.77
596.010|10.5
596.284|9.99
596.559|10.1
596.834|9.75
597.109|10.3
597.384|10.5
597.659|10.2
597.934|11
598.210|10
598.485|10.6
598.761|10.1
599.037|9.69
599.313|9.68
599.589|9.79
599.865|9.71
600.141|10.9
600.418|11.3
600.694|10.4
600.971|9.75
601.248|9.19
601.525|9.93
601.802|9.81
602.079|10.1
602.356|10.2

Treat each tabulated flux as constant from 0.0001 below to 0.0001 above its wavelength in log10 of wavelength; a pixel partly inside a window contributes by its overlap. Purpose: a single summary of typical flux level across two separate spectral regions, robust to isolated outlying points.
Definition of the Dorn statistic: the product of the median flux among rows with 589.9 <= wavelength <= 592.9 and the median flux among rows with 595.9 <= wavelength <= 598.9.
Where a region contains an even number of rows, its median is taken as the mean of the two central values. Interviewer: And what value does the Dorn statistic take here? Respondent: 106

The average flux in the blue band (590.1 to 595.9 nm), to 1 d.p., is 10.3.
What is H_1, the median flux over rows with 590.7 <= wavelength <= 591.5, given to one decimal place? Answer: 10.0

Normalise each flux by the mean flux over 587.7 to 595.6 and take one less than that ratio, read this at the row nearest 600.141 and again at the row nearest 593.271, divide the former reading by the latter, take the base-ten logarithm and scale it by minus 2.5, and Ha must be -2.3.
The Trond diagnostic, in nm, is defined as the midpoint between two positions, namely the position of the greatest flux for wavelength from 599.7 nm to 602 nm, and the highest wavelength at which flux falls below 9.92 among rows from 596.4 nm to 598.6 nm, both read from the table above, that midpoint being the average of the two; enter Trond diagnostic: 598.63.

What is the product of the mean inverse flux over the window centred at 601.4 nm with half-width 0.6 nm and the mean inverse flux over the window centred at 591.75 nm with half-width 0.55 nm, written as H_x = 0.0101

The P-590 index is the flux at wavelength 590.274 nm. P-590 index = 10.6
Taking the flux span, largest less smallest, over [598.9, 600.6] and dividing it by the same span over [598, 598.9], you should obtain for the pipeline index 2.7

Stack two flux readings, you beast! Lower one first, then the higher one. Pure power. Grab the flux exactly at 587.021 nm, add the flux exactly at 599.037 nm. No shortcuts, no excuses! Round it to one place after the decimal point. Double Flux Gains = 19.9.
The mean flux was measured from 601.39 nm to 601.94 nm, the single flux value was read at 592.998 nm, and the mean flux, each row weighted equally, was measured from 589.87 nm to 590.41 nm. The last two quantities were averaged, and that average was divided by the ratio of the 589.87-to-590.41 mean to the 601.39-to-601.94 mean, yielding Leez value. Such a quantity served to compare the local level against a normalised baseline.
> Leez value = 10.2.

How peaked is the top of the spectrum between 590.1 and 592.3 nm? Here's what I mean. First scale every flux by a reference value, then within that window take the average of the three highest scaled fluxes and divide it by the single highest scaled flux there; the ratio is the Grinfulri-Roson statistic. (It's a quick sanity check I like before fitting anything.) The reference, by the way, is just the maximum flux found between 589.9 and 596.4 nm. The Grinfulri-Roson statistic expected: 0.98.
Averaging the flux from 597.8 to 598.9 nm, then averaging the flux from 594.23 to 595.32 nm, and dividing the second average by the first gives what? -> 0.97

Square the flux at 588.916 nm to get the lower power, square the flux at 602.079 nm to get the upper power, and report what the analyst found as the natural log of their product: 9.04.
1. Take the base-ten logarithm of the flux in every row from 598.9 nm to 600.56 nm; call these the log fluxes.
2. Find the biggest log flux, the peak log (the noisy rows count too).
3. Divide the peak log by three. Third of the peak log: 0.351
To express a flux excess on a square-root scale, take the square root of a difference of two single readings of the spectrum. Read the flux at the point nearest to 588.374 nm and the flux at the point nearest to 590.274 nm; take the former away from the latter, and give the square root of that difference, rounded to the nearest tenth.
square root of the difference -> 1.0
